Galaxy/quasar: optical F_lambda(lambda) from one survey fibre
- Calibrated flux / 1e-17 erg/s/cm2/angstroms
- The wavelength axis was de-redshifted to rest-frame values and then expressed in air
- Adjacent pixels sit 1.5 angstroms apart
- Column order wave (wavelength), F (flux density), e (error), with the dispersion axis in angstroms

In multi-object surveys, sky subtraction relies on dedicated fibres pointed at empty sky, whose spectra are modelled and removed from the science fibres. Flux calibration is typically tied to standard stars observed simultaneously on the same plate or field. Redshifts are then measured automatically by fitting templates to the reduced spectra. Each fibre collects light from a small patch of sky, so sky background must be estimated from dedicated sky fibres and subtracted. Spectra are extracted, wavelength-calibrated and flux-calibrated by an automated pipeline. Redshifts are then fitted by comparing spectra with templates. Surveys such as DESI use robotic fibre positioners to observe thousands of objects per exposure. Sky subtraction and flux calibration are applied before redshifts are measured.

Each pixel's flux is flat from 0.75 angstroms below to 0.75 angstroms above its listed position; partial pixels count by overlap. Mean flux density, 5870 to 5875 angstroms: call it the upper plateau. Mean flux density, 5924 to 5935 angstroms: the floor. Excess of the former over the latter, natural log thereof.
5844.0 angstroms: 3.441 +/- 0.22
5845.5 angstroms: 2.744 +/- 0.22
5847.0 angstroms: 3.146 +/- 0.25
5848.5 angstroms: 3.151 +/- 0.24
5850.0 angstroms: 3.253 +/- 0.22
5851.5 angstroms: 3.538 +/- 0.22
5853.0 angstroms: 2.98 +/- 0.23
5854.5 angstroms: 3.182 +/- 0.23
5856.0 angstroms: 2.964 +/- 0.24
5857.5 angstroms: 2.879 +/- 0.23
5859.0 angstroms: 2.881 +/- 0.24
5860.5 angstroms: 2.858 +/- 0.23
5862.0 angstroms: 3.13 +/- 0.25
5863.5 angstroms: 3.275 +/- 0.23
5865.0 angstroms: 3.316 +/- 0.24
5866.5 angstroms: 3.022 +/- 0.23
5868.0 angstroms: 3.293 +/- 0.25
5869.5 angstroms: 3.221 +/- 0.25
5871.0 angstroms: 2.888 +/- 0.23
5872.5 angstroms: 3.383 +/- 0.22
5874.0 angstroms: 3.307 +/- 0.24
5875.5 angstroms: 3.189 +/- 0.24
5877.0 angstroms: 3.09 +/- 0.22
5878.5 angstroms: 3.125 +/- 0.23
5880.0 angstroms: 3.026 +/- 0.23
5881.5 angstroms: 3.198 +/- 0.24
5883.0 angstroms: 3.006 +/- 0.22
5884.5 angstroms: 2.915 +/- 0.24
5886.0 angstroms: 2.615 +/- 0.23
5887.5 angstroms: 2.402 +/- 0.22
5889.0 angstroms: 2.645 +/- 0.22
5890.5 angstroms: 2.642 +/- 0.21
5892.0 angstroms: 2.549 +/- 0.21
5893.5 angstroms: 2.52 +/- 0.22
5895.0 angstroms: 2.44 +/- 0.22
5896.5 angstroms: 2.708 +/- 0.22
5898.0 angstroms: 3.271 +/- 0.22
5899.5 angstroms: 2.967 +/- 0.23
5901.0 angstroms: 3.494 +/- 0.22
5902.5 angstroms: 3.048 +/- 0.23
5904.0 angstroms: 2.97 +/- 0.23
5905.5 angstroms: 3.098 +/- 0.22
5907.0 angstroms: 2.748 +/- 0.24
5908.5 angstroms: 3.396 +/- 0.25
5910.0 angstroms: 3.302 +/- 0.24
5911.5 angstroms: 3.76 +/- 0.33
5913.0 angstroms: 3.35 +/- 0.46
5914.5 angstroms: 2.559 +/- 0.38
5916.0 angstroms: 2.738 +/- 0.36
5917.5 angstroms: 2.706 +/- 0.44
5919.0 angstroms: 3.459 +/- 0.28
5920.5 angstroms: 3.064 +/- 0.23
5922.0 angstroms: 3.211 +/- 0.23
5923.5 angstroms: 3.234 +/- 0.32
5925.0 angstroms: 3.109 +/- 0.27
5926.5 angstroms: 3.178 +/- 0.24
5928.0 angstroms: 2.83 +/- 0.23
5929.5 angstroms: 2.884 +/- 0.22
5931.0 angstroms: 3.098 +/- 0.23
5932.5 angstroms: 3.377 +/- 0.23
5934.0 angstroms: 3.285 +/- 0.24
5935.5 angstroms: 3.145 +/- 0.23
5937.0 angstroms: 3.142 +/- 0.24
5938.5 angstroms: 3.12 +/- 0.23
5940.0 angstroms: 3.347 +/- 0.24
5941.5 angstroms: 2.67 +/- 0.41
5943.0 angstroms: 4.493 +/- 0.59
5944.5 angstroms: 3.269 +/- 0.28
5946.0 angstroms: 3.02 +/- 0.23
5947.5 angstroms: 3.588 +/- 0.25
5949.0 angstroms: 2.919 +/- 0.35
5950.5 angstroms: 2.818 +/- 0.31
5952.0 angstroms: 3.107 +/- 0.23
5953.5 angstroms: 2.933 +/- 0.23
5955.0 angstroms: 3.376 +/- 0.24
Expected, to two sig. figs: -2.5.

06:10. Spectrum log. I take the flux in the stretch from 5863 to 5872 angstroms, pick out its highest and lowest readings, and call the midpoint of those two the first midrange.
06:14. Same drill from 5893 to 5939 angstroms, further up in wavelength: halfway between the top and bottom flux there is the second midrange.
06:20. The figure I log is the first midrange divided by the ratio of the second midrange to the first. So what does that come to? 3.1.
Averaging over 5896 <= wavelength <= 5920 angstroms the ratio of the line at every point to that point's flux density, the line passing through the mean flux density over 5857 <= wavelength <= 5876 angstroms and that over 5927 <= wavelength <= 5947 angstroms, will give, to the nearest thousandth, 1.036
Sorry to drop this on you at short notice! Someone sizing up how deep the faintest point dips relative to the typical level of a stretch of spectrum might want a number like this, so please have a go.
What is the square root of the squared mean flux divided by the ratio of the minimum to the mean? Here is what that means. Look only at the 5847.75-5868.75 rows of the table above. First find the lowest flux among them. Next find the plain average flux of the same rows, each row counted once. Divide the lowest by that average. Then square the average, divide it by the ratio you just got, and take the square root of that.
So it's 3.26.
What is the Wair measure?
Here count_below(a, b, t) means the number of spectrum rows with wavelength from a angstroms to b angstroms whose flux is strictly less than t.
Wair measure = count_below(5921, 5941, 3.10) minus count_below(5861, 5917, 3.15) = -20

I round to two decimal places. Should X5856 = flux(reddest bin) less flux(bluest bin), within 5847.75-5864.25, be 0.12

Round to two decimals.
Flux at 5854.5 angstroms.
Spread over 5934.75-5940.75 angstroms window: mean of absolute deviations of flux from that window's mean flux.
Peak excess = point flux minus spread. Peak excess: 3.10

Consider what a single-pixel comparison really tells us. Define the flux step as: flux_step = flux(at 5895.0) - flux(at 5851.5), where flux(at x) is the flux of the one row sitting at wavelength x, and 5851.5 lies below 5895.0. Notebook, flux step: -1.1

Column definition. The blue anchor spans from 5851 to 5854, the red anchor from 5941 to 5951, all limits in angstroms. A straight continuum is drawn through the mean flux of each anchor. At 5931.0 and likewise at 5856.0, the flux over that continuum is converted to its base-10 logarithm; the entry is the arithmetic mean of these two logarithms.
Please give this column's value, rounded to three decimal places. -0.031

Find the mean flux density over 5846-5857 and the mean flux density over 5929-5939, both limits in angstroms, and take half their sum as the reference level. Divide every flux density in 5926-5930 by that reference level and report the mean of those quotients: 0.94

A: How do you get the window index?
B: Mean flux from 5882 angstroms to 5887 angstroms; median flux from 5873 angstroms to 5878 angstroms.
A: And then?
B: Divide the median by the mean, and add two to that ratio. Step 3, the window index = 3.12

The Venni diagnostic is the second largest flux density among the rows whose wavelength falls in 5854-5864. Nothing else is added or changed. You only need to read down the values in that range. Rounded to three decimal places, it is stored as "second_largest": 3.182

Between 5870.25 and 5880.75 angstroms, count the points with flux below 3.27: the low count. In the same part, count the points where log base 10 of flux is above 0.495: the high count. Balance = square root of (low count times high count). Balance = 3.9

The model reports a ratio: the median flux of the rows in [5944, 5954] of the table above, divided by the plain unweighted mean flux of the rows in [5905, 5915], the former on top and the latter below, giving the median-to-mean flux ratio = 0.95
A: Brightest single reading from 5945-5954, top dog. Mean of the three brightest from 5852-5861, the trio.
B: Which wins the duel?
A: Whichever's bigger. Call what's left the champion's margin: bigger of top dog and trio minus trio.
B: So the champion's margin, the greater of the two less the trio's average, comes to 0.55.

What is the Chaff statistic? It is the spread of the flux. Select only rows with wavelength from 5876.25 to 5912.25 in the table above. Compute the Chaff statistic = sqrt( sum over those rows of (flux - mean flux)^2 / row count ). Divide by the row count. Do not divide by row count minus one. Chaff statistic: 0.34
